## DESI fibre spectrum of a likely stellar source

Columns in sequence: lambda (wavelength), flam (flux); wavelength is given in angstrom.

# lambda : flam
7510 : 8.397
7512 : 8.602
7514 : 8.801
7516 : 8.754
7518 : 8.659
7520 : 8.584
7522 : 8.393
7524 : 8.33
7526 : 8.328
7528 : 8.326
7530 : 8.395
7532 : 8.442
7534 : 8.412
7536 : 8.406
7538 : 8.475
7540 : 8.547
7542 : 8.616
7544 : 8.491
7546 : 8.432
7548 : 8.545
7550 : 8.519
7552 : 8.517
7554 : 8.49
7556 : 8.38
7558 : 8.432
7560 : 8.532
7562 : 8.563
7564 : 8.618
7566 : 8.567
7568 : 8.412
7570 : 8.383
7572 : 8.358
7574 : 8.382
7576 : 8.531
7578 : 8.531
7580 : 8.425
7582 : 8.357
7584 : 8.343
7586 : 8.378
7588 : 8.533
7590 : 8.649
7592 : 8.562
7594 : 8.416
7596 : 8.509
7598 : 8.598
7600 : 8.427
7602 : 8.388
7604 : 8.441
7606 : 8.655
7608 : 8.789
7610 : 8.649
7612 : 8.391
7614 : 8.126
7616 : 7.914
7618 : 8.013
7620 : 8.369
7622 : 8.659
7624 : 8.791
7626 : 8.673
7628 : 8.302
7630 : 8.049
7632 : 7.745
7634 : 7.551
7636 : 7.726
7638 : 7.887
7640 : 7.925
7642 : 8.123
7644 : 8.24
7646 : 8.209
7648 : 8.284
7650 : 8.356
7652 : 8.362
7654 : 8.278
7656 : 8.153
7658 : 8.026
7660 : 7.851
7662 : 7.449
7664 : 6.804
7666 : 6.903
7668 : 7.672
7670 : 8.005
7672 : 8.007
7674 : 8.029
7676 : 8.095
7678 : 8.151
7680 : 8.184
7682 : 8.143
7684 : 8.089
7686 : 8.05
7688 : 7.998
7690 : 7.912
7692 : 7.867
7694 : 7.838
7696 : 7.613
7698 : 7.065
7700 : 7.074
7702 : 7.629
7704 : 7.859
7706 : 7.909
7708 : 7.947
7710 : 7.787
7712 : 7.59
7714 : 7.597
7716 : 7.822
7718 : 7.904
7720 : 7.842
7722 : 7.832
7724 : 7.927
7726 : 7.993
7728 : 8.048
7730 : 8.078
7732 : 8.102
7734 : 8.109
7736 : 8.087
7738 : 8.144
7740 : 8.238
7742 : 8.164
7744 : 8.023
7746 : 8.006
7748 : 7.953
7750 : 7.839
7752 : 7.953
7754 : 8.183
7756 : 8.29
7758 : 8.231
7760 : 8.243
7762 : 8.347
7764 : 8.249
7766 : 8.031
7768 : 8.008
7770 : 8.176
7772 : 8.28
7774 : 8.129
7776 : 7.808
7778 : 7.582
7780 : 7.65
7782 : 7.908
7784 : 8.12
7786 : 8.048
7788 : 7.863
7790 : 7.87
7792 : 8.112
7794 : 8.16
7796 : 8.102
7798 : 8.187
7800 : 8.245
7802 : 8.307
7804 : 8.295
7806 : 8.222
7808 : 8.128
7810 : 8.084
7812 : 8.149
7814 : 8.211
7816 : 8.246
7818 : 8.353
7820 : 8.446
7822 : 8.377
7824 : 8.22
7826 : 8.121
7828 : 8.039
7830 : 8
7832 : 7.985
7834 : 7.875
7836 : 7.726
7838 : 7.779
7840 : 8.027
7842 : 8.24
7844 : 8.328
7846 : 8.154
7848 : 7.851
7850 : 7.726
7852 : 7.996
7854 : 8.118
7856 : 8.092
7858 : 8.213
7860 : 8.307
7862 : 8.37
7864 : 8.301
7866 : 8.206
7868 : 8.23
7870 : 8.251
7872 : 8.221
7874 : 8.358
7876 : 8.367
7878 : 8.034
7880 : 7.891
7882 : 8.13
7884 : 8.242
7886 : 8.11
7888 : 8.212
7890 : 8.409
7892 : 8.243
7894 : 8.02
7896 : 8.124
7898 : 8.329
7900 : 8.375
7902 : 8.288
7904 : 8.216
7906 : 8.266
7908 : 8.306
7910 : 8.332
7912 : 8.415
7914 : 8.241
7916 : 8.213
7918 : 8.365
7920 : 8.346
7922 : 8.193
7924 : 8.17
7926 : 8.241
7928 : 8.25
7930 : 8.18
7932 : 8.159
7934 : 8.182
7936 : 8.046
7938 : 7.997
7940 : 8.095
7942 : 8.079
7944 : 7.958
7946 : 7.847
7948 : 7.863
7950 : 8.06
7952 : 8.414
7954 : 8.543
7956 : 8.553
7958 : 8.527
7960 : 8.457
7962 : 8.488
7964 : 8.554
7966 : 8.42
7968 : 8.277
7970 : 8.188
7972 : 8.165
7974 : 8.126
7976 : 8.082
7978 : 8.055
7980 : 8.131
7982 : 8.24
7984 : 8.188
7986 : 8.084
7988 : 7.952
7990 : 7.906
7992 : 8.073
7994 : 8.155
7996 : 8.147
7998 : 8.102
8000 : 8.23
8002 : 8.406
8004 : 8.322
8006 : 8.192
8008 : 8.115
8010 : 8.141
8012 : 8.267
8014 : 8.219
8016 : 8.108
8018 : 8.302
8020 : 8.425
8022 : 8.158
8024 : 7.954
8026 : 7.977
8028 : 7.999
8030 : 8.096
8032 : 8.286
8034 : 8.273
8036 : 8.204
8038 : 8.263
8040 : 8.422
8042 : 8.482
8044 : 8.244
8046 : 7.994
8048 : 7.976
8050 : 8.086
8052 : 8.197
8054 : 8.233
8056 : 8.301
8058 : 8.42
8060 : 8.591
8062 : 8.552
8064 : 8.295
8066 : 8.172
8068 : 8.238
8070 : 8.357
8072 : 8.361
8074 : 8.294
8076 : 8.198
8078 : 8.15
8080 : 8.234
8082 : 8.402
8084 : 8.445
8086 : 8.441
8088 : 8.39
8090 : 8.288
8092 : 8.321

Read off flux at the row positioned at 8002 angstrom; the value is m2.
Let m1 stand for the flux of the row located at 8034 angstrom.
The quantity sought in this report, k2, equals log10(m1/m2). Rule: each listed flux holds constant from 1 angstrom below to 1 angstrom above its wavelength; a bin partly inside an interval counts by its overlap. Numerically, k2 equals -0.007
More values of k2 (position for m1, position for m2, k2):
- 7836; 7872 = -0.027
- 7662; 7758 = -0.043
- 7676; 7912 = -0.017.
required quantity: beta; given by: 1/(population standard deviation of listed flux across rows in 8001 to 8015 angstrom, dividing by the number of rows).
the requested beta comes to 11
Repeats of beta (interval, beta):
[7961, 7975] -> 6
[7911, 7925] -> 11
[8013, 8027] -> 6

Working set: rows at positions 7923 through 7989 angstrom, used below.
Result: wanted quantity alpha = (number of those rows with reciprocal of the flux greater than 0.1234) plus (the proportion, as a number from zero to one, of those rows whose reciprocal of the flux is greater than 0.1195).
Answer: 13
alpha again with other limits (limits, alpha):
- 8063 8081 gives 1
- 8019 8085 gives 8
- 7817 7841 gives 8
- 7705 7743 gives 16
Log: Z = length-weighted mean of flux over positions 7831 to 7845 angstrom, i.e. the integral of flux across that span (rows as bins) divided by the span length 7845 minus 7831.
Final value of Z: 7.99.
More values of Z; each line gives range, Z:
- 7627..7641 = 7.88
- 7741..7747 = 8.06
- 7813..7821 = 8.31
